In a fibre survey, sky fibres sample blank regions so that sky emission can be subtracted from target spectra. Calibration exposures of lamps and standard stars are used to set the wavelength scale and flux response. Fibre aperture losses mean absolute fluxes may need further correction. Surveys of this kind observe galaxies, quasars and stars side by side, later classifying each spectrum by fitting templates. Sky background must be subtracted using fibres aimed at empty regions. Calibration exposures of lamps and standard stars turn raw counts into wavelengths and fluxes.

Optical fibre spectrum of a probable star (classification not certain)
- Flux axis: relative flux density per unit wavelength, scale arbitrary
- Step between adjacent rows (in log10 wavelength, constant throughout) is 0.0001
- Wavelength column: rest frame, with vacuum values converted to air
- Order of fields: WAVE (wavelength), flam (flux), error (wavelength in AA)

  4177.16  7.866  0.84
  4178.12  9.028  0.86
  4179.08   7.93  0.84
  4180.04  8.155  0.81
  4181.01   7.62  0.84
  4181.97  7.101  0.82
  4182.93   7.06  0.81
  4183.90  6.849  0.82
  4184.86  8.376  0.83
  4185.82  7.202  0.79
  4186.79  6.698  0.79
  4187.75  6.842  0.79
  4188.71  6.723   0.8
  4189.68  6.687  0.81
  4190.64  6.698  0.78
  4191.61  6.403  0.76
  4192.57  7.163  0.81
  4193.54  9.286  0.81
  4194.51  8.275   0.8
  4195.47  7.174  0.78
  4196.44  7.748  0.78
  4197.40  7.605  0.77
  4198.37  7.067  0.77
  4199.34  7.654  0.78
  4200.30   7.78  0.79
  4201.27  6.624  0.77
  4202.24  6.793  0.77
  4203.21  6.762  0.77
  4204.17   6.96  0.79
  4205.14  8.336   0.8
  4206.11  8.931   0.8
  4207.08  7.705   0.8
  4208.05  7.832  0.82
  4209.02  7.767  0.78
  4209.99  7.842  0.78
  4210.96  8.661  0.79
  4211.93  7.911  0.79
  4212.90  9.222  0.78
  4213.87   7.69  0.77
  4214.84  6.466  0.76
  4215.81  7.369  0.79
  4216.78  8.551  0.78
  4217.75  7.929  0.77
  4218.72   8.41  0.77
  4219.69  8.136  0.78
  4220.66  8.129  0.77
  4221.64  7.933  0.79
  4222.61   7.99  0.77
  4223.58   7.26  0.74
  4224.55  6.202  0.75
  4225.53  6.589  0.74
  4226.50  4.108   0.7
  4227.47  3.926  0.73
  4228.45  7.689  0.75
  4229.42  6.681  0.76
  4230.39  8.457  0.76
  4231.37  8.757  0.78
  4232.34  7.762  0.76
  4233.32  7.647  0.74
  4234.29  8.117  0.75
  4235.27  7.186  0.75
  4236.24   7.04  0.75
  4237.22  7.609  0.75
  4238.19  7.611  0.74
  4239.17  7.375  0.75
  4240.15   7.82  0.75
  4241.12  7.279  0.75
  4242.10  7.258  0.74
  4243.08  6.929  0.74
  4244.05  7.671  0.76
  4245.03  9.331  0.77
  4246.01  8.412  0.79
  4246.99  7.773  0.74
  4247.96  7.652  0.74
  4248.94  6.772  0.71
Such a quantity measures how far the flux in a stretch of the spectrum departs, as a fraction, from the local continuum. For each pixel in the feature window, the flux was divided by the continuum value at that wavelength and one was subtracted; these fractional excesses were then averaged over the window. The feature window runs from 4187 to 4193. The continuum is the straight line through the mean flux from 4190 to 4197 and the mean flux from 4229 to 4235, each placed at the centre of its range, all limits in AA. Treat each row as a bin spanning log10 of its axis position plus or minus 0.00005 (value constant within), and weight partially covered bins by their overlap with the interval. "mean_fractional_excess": -0.10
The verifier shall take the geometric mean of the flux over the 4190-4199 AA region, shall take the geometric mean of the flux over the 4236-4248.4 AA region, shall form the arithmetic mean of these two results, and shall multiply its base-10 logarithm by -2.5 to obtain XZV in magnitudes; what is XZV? -2.19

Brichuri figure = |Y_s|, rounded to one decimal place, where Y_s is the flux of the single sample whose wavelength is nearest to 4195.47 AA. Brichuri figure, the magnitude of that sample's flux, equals 7.2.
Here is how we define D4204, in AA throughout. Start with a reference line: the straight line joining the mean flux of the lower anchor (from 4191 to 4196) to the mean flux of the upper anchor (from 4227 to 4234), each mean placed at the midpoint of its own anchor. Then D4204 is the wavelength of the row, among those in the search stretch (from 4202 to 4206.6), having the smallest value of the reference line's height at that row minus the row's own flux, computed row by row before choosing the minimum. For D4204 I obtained 4206.11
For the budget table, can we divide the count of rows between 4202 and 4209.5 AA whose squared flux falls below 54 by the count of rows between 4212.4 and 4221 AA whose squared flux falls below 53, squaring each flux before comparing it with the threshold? 3.0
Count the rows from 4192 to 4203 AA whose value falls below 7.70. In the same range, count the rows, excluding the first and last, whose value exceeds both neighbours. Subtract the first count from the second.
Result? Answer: -4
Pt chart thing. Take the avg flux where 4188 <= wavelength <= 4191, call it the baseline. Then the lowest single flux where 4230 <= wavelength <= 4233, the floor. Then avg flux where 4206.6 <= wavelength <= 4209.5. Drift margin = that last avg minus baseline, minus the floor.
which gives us -6.7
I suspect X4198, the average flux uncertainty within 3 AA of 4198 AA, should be 0.778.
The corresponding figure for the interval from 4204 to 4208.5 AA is 0.802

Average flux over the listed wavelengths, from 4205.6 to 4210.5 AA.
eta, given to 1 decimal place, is 8.0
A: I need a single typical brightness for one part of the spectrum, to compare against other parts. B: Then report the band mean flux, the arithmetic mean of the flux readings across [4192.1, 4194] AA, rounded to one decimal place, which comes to 8.2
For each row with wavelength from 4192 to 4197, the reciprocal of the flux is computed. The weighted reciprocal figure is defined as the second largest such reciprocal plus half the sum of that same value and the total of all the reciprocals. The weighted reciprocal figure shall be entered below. 0.53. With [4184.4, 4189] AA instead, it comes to 0.57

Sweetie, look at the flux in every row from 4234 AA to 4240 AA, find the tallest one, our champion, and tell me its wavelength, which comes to 4234.29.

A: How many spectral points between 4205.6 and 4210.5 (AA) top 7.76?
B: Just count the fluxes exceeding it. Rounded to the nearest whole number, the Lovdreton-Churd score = 4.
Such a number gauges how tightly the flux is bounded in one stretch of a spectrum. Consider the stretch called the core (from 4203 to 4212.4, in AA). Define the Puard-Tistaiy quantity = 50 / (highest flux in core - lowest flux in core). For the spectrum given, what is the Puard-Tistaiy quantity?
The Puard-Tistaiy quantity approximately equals 23.1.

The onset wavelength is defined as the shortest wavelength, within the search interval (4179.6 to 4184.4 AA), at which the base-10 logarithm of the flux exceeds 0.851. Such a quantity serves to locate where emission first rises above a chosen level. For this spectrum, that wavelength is 4180.04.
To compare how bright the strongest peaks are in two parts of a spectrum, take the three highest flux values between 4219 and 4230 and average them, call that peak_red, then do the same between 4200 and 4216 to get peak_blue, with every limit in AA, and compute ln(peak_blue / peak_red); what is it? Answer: 0.10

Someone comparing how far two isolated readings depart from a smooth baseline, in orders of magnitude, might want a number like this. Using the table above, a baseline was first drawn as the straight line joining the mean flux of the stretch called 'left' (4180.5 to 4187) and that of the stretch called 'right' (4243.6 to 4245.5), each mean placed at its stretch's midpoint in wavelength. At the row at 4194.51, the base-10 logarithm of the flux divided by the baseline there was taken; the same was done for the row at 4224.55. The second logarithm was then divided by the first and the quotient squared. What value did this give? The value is 7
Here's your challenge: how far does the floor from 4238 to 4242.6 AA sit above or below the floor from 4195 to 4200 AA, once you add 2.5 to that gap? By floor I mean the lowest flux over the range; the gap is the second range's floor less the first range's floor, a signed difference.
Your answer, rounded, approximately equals 2.7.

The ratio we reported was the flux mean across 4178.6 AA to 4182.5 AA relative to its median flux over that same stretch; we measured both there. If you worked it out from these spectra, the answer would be 0.99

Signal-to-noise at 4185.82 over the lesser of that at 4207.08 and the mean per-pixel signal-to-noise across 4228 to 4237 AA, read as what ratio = 0.95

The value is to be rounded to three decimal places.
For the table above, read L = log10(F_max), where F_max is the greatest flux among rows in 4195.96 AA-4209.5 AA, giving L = 0.951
